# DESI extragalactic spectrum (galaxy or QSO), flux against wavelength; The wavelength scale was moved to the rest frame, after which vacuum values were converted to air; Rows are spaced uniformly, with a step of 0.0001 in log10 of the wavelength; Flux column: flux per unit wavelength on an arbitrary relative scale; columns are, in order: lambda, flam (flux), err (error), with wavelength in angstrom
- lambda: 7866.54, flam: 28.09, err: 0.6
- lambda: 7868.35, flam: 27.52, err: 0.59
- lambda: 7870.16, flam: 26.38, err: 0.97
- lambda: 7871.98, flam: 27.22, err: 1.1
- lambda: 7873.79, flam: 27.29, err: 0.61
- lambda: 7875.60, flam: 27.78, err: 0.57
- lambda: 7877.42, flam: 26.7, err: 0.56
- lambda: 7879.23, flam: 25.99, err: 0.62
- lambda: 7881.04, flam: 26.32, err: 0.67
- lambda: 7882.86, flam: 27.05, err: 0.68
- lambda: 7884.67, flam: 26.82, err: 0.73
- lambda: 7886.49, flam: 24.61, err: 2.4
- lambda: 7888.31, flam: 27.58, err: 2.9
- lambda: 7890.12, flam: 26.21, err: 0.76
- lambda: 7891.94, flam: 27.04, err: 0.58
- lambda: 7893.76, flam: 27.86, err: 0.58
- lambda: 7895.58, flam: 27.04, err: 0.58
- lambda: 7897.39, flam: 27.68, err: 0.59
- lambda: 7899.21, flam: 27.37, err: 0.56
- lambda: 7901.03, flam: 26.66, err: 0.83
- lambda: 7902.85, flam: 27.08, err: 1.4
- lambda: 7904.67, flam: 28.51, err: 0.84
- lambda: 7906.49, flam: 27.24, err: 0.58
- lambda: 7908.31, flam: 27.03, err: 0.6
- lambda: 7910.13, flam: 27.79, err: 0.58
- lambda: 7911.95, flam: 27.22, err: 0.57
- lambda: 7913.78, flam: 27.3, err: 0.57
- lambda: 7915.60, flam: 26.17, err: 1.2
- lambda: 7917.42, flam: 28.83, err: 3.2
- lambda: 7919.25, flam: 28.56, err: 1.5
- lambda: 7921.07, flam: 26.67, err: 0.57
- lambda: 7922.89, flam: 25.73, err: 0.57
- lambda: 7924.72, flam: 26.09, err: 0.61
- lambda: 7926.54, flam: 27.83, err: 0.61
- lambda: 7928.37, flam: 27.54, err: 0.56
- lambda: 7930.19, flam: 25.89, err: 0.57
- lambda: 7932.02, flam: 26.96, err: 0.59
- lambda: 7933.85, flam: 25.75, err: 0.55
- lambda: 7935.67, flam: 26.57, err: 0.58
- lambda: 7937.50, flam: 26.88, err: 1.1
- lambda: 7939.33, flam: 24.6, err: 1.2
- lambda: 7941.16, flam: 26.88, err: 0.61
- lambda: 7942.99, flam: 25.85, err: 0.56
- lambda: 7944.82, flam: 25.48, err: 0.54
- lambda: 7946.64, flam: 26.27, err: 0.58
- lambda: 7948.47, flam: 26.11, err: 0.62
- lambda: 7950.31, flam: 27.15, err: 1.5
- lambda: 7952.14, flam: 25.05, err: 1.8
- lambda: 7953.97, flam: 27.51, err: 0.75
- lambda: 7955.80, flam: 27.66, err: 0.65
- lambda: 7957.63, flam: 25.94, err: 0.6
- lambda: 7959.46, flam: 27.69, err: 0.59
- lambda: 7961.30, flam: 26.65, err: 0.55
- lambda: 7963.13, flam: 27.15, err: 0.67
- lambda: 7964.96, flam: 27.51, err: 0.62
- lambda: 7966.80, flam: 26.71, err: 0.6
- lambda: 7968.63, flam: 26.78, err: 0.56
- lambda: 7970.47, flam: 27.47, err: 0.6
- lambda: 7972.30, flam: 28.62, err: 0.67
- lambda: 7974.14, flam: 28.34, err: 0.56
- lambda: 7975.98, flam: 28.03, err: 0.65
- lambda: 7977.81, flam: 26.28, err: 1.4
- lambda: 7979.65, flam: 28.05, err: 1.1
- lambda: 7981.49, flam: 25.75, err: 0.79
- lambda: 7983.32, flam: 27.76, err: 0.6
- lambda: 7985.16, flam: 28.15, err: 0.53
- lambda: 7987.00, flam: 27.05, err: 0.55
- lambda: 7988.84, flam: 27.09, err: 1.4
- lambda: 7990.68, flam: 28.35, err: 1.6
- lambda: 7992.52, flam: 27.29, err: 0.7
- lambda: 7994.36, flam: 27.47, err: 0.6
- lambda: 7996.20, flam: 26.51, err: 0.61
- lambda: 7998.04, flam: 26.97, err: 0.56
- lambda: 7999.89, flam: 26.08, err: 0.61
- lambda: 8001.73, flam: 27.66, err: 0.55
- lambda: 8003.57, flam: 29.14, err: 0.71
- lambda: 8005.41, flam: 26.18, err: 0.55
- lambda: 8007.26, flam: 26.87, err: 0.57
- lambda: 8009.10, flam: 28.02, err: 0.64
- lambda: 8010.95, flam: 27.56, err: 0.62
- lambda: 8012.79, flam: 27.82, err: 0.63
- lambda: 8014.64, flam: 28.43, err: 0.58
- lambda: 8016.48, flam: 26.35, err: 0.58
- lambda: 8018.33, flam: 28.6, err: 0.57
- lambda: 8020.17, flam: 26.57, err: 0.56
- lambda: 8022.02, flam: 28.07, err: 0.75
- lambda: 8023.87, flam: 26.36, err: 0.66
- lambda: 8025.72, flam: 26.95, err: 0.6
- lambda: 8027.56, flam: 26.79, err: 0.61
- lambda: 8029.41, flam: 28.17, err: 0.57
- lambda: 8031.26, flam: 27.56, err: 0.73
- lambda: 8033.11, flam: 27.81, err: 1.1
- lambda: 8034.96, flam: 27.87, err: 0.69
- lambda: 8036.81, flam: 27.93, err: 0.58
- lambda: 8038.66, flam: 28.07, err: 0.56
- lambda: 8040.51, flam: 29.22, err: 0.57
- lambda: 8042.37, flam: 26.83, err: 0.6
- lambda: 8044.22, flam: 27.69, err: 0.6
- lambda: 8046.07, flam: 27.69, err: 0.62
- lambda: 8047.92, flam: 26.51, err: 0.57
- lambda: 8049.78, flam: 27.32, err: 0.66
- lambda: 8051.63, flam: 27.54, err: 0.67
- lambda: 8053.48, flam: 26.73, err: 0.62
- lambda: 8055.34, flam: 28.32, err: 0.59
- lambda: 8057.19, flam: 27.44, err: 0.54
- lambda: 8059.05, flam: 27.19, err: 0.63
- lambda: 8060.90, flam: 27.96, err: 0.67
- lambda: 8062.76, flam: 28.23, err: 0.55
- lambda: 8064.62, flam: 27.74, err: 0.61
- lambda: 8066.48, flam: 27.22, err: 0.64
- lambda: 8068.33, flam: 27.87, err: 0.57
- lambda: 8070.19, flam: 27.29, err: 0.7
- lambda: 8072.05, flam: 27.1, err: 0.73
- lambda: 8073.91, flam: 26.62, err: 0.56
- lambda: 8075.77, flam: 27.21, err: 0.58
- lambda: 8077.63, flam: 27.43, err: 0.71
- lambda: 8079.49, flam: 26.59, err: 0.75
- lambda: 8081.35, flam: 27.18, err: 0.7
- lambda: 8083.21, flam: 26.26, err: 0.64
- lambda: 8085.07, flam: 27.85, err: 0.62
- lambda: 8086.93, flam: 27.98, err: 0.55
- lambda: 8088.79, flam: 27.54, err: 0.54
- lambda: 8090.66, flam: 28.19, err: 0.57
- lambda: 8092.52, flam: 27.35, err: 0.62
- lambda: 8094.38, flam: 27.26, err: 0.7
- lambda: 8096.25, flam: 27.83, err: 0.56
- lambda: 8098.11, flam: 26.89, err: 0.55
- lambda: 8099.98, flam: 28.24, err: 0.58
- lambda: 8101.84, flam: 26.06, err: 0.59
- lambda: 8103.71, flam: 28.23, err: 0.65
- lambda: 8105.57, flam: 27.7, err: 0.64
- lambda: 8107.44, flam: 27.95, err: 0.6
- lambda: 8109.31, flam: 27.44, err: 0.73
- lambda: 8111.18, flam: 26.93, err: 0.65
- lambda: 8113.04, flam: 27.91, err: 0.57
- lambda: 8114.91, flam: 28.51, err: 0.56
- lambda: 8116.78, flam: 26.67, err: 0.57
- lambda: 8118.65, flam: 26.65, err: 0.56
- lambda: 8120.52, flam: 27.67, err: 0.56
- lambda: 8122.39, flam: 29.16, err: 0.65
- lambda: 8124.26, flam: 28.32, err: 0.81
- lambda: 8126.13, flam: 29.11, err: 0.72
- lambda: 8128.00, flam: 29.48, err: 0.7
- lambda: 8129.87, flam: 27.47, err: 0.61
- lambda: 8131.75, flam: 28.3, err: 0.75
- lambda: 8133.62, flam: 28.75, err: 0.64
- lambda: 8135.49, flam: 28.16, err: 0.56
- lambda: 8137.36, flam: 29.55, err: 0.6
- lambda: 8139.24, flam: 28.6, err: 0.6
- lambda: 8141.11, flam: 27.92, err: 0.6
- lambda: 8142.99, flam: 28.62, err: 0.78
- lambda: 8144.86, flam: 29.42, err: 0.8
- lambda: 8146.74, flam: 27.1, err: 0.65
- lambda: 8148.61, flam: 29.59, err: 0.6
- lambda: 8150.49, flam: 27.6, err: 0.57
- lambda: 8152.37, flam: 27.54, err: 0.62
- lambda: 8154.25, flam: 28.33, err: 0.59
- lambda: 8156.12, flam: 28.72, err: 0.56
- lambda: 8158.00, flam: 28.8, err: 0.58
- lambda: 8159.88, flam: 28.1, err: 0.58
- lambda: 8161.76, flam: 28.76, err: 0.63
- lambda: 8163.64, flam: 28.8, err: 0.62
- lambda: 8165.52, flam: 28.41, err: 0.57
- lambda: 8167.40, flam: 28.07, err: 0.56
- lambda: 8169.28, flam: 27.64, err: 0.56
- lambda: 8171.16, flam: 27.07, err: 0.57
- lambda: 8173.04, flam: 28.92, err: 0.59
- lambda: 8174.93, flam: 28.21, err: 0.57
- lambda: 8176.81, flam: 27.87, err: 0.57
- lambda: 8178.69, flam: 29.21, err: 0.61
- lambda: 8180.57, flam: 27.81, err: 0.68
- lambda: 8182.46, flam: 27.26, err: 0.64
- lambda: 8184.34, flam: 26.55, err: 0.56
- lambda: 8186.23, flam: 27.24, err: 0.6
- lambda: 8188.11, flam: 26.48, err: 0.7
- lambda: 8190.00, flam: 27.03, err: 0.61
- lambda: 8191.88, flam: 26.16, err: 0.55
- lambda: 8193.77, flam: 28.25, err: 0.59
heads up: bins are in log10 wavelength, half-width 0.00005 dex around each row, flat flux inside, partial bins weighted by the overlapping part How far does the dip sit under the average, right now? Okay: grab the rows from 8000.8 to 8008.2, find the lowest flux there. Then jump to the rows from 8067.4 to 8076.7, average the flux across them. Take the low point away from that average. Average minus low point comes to 1.04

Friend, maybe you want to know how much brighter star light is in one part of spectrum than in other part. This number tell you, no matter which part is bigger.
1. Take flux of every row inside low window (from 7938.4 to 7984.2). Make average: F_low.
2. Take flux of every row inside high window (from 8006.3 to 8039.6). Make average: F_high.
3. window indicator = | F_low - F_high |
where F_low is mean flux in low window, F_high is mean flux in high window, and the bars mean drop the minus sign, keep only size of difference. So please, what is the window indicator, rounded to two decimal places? 0.69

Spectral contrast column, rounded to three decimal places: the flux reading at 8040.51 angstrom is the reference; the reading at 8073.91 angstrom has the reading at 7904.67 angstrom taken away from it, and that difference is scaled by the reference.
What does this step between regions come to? -0.065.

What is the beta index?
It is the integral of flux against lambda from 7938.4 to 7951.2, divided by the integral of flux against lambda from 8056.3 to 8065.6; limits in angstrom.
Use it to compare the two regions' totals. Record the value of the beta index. 1.3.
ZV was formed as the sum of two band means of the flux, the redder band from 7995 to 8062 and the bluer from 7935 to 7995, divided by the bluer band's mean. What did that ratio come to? 2.02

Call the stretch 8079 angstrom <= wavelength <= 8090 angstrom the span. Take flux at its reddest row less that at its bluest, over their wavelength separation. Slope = 0.10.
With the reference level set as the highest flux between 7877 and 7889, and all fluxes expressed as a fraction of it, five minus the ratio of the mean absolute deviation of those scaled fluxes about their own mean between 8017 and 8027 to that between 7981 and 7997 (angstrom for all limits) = 3.6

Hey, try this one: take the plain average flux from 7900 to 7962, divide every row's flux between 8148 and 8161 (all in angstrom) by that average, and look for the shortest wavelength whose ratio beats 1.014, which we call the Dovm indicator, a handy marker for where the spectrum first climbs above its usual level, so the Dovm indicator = 8148.61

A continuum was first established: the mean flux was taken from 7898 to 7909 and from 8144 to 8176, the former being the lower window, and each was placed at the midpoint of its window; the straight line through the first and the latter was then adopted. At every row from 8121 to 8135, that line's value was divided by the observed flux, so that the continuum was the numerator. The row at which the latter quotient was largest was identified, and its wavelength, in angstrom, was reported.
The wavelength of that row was 8129.87 angstrom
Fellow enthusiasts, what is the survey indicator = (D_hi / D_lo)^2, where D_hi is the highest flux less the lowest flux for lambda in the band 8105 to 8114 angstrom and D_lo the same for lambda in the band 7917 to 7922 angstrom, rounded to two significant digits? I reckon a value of 0.22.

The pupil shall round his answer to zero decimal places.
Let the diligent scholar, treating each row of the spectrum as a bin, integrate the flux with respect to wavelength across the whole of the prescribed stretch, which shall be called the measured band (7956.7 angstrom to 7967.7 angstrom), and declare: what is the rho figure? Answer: 296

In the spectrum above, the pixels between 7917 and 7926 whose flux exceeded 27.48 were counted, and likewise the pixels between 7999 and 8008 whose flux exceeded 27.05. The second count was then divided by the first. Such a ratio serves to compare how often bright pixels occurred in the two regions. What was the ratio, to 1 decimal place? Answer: 1.0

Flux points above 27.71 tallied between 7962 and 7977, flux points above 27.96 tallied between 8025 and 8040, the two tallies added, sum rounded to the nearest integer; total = 5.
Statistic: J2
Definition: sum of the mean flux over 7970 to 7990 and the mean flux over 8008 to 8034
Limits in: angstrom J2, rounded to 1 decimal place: 55.0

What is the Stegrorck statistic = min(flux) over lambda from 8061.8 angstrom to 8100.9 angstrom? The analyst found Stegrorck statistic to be 26.26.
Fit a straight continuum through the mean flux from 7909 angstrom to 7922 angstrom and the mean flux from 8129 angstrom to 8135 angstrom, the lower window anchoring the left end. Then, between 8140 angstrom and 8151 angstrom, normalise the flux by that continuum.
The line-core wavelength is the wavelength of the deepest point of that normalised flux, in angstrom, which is 8146.74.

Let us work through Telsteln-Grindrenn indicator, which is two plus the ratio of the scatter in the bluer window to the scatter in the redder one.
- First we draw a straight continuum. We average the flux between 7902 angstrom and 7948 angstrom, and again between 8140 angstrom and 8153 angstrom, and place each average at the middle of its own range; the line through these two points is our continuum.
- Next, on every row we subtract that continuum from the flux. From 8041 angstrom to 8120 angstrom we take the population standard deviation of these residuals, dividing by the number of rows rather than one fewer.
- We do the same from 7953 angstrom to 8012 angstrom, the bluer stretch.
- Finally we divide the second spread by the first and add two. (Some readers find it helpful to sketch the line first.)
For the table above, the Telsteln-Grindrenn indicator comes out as 3.33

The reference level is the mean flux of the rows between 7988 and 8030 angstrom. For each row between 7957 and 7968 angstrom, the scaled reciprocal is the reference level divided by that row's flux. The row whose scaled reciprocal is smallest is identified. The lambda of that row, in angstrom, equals 7959.46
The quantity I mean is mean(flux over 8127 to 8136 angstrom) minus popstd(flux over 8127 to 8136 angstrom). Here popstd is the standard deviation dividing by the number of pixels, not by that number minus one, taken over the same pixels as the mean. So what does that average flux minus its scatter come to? 27.8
